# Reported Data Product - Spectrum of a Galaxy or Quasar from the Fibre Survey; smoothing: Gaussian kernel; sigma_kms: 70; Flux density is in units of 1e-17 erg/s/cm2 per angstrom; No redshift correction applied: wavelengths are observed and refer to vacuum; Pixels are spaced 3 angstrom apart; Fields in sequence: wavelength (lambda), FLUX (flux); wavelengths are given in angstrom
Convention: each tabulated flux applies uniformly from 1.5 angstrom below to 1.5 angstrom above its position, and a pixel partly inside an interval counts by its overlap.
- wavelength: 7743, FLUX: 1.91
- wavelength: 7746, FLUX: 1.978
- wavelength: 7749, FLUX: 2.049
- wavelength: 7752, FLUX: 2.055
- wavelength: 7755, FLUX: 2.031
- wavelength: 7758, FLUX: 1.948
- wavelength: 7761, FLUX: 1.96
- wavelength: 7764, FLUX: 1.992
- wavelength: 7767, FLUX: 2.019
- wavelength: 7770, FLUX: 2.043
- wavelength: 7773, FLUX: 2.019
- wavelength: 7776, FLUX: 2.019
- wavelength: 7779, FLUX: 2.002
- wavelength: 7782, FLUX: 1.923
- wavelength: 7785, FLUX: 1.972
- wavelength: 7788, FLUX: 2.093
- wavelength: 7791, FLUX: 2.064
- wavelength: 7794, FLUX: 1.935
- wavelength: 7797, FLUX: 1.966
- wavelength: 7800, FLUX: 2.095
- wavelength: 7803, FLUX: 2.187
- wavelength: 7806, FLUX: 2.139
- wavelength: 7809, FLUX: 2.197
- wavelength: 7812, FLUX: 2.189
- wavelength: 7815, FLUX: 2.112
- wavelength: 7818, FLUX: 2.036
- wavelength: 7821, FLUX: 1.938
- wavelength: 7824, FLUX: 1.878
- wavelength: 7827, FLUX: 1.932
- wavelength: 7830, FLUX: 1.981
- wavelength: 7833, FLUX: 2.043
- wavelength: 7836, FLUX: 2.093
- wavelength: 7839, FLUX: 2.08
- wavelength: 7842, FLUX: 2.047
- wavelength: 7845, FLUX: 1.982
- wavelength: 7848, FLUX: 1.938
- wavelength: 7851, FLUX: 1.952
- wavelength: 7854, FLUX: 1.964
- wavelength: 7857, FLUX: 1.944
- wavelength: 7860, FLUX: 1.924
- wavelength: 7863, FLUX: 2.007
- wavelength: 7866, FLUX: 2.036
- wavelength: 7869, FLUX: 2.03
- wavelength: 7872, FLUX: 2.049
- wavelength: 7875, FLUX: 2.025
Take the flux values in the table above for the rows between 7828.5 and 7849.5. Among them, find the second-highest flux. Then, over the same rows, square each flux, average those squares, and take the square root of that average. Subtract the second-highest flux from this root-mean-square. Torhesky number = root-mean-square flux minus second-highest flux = -0.056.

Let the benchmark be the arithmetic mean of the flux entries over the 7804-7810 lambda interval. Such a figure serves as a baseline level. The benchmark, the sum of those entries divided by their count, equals 2.17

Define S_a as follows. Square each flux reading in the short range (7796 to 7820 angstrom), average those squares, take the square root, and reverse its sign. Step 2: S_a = -2.12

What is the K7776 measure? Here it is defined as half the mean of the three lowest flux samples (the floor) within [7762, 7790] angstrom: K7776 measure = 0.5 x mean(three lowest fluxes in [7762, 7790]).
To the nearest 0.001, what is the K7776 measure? 0.981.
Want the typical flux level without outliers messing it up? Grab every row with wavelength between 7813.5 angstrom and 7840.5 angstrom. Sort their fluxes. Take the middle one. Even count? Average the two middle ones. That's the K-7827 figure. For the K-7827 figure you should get 2.036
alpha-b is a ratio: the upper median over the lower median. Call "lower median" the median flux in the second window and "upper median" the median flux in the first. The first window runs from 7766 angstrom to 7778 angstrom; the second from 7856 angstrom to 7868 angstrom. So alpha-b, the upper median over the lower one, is 1.02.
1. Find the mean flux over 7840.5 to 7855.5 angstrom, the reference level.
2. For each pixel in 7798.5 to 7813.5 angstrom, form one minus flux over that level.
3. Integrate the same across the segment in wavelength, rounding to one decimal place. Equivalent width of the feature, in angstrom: -1.4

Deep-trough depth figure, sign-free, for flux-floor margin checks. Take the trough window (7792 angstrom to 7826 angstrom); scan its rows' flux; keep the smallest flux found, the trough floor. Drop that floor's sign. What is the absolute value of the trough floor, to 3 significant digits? 1.88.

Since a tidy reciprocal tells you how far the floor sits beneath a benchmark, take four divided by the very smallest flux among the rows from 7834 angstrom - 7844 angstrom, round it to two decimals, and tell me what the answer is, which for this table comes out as 1.95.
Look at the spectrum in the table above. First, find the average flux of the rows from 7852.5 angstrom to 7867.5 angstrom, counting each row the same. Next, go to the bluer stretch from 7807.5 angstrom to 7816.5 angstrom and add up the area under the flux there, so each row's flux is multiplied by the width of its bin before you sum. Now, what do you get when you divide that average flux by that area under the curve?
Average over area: 0.10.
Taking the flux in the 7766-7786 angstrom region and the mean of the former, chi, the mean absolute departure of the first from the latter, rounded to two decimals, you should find 0.03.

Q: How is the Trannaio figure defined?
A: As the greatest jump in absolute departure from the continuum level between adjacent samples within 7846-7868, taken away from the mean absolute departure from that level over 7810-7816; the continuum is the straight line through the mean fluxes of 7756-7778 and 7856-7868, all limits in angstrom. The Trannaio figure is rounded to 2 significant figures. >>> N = 0.13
